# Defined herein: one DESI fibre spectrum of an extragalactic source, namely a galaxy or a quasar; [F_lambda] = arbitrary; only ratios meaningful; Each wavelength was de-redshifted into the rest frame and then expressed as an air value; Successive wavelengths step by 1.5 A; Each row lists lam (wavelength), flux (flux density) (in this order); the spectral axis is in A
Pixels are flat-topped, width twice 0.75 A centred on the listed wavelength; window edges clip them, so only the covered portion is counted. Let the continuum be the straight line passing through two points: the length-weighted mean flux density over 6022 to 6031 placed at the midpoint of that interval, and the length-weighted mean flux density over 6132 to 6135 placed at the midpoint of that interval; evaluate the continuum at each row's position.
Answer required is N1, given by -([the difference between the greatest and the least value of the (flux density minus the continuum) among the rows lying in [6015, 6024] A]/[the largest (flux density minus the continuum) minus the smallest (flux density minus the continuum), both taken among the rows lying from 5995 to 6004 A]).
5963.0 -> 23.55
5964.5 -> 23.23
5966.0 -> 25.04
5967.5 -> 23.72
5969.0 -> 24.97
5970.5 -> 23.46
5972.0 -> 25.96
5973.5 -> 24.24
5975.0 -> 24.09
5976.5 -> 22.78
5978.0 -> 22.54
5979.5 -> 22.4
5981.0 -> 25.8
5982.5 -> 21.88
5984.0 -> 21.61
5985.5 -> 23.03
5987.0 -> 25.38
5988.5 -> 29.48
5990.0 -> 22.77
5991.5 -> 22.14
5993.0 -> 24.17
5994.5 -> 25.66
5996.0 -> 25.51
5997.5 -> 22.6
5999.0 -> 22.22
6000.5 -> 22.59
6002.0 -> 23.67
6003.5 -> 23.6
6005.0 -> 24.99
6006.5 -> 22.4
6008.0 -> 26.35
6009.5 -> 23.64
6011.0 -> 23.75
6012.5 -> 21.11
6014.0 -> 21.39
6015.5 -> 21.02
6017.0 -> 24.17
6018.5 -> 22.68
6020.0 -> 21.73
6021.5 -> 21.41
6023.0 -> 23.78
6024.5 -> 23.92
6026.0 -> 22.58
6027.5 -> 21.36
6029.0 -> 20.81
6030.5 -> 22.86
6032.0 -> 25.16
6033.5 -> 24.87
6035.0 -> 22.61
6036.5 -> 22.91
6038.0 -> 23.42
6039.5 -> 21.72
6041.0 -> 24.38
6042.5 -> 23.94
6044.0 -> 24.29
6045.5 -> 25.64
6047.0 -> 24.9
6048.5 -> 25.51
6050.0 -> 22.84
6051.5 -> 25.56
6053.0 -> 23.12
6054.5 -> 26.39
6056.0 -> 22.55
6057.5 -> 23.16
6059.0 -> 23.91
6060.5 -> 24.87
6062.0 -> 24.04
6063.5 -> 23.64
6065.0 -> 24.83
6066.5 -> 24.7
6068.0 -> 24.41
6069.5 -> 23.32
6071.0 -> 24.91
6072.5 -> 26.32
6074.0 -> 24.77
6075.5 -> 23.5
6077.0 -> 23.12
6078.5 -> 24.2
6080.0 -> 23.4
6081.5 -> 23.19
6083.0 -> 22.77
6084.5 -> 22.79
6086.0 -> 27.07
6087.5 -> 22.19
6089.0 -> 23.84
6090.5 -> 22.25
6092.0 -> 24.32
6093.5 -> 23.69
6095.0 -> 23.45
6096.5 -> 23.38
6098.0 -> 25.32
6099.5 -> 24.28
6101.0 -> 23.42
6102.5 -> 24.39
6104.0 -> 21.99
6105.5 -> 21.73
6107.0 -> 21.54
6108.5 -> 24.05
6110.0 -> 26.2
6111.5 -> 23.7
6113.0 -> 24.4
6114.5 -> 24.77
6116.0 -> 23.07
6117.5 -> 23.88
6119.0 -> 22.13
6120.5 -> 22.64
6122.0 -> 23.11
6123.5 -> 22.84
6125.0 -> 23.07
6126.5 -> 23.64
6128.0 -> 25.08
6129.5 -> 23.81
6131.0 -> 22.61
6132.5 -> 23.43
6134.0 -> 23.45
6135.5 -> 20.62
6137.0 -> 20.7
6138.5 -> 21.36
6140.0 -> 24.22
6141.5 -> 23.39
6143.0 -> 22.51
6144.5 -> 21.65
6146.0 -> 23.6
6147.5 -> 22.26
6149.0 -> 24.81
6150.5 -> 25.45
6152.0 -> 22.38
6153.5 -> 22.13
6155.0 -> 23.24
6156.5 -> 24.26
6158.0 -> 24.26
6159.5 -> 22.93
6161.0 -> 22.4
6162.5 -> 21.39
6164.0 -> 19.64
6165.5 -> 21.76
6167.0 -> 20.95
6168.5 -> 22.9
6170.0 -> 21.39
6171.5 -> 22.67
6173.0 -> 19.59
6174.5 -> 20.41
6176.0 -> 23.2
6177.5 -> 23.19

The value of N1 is -0.9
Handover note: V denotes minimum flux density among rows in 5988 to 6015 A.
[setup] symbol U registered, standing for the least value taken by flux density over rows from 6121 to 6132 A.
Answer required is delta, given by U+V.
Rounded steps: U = 22.61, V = 21.11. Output 43.7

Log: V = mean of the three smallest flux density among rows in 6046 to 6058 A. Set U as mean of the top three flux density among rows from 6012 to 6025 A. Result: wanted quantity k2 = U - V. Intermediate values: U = 24.0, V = 22.8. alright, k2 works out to 1.1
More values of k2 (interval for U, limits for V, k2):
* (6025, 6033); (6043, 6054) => 0.1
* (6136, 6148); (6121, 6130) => 0.7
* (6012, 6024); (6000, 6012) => 0.7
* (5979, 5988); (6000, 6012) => 1.9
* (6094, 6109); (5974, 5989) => 2.7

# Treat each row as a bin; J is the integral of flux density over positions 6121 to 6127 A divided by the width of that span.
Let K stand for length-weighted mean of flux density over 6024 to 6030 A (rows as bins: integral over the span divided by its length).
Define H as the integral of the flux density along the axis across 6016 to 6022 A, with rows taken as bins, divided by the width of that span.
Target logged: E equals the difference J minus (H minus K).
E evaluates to 22.8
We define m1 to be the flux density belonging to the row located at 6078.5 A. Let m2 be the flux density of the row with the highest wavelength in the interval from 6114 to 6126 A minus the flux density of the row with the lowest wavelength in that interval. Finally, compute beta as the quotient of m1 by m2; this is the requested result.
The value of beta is -14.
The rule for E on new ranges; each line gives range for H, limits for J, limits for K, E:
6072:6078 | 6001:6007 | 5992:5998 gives 23.8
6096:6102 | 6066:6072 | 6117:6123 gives 23.2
